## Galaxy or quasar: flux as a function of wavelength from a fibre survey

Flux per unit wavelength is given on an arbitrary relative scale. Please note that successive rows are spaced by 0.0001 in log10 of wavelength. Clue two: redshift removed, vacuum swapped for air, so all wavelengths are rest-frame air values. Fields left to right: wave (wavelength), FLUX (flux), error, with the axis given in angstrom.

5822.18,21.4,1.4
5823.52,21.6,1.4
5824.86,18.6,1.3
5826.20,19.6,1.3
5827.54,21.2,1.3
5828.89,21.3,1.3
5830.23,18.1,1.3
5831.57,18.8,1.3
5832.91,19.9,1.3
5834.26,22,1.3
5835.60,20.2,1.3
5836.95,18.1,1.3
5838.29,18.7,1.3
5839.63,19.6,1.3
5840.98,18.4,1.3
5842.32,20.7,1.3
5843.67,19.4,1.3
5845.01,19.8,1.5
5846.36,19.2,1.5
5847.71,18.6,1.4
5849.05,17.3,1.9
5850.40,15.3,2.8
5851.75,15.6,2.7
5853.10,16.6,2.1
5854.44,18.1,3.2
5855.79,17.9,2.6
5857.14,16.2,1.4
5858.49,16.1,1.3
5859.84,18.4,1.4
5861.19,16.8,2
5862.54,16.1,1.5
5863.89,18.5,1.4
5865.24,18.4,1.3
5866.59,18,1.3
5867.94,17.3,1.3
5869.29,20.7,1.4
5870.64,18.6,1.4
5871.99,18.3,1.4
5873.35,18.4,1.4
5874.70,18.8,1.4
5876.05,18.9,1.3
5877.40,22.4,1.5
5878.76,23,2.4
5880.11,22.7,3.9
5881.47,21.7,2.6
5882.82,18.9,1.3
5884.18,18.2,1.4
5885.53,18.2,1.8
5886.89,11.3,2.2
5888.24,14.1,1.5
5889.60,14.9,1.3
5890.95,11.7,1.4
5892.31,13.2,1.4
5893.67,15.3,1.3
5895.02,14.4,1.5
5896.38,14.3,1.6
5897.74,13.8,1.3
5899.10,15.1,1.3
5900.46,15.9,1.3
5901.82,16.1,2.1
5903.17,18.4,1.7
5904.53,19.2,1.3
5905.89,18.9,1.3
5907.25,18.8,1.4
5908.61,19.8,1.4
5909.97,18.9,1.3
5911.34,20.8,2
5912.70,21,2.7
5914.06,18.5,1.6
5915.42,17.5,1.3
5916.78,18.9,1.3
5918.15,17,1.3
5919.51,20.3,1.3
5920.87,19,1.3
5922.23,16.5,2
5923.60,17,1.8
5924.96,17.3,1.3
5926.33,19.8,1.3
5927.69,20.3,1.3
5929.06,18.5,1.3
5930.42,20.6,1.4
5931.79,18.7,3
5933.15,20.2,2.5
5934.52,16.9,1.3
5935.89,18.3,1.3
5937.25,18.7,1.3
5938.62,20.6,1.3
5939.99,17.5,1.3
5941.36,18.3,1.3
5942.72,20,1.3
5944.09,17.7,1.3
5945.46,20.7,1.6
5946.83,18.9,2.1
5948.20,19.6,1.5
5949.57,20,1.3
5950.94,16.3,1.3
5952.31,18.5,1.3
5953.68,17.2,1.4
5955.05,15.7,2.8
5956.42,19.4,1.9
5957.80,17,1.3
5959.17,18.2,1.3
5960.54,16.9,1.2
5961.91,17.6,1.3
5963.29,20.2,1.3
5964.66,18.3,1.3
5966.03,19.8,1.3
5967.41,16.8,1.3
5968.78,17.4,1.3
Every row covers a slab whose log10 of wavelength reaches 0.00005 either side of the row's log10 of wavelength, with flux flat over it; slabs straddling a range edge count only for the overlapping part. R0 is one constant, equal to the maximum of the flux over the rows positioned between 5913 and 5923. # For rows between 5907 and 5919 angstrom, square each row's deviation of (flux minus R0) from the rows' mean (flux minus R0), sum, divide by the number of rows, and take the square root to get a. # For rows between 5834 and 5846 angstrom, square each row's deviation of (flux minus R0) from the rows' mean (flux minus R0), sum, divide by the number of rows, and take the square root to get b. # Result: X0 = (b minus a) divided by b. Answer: -0.10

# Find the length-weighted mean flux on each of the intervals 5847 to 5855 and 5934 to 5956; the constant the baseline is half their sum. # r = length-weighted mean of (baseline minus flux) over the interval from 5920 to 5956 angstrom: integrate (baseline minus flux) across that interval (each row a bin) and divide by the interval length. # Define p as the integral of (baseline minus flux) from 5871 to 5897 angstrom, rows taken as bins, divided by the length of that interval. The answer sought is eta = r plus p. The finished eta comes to -0.5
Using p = 0.4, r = -0.90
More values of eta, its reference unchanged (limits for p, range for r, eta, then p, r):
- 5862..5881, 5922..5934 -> -2.8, -1.7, -1.14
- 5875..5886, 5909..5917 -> -4.4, -2.8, -1.62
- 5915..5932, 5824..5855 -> -2.1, -0.9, -1.25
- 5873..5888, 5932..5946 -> -2.7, -1.5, -1.18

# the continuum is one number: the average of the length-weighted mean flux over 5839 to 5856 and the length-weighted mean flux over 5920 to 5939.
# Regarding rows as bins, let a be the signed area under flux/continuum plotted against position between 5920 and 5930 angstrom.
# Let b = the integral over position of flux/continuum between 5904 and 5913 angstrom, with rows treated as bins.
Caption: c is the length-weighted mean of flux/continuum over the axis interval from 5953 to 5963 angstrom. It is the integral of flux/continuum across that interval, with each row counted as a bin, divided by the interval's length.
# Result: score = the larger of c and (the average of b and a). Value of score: 9.8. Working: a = 10.0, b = 9.5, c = 0.95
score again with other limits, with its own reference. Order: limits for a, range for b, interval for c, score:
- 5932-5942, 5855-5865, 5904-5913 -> 9.7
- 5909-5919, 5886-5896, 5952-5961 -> 8.8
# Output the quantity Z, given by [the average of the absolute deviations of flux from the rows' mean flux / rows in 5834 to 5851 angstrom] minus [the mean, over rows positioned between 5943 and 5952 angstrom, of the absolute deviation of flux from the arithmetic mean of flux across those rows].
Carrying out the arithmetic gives -0.1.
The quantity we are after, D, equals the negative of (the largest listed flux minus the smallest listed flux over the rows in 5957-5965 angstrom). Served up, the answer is -3.3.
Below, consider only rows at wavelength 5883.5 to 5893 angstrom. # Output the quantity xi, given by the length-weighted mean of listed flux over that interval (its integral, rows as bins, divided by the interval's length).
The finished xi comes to 14.5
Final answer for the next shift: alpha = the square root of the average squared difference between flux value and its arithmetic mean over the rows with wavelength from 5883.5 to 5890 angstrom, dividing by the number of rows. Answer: 2.62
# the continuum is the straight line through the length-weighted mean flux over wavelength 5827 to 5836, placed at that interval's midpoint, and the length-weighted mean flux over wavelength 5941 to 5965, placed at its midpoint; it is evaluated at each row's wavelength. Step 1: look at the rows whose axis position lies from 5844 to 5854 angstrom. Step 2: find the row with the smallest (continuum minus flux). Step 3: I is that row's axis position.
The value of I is 5845.01 angstrom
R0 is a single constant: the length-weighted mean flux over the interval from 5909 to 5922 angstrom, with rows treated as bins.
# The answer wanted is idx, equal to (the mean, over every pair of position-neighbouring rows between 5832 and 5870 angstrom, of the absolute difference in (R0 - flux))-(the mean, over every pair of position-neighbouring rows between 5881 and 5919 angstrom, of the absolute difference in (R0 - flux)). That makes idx -0.2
